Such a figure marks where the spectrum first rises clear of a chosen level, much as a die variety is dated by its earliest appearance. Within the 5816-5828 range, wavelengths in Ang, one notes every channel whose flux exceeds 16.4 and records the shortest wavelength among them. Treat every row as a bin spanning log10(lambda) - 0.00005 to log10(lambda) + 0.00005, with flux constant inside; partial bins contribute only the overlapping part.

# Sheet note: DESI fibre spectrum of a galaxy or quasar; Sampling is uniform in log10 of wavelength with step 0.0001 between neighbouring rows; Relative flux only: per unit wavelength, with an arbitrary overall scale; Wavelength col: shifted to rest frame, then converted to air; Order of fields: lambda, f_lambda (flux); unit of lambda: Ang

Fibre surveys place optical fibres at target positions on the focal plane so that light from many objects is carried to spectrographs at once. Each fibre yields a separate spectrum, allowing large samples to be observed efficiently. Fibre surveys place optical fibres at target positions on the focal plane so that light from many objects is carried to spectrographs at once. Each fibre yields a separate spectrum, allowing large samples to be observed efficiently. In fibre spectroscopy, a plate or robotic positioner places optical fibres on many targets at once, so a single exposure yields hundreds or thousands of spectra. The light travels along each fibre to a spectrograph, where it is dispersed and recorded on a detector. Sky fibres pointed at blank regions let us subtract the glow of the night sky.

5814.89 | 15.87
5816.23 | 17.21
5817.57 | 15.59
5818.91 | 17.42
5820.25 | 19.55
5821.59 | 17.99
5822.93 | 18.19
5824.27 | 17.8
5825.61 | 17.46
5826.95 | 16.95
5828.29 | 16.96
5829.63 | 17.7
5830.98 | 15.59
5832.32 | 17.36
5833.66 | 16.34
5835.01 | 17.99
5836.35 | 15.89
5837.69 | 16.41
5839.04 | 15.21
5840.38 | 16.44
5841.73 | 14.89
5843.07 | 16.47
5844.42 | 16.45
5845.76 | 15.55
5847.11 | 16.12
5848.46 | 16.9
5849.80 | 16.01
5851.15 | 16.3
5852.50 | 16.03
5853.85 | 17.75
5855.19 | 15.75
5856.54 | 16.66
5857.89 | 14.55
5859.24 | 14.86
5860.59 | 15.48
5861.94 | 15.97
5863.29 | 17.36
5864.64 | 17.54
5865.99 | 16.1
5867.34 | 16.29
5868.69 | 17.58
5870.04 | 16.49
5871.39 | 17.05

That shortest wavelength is 5816.23 Ang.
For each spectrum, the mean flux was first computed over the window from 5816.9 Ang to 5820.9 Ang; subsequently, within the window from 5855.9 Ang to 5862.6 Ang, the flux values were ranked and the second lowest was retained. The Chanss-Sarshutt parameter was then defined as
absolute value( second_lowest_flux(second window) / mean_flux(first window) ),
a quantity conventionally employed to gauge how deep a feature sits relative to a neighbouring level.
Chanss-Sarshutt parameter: 0.85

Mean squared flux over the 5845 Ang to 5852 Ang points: 262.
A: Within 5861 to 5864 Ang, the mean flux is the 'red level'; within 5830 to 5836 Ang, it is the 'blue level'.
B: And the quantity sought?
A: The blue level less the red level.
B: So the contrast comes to 0.2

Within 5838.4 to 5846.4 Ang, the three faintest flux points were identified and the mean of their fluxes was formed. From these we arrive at 15.2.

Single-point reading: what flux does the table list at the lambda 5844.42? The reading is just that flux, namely 16.45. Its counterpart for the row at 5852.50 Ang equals 16.03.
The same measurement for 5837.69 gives 16.41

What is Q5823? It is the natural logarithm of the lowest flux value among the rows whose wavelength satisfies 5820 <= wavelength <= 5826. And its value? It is 2.86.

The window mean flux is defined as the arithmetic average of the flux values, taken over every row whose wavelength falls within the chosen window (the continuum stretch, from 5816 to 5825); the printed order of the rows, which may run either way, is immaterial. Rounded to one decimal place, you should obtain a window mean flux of 17.7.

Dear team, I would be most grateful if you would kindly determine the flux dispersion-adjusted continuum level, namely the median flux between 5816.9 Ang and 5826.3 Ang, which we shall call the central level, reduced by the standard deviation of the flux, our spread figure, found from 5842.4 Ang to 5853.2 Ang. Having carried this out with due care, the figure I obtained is 17.4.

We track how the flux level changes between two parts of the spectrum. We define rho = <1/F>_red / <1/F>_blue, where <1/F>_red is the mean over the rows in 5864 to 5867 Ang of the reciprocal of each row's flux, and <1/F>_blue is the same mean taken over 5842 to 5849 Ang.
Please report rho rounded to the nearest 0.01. 0.97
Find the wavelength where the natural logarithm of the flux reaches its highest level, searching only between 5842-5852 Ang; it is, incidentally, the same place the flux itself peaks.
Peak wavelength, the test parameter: 5848.46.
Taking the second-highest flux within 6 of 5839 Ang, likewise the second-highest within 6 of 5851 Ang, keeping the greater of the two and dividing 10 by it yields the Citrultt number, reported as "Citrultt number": 0.592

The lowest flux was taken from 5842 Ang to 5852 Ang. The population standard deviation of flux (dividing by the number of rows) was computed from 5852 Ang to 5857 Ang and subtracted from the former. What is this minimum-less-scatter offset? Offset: 14.78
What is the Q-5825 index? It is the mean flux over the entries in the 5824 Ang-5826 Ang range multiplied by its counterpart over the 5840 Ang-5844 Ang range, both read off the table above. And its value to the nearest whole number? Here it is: 281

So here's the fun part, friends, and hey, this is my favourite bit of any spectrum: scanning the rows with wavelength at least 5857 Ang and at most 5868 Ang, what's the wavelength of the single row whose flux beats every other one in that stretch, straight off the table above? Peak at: 5864.64 Ang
